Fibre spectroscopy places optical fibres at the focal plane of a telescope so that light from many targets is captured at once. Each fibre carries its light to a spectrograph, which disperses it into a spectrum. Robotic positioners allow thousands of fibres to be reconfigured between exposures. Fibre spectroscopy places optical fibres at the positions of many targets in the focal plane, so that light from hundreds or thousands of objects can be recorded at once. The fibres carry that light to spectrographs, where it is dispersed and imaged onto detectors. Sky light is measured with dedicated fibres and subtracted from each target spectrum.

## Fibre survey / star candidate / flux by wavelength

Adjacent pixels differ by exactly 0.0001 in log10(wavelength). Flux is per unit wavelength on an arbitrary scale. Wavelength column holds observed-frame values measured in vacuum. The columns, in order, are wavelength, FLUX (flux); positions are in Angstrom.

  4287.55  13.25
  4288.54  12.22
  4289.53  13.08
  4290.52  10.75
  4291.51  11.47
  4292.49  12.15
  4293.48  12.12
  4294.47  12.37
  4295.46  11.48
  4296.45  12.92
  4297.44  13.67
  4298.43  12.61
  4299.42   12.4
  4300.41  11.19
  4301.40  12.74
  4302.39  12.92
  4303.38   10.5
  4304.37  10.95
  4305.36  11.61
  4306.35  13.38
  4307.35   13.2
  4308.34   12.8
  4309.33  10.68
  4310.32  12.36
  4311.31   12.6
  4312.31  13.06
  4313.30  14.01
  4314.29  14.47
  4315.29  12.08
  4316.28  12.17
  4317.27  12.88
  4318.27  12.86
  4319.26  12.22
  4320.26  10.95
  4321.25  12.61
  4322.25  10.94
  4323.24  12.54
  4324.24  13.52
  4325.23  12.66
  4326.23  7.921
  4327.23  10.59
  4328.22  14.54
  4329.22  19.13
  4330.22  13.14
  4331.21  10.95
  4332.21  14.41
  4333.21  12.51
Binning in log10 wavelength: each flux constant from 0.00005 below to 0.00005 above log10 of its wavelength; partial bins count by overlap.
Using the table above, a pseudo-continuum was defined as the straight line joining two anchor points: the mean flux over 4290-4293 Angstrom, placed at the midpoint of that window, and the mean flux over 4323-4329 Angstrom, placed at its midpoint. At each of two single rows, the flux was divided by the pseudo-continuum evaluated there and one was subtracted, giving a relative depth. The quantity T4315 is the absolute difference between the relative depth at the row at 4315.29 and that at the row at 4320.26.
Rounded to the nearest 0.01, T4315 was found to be 0.10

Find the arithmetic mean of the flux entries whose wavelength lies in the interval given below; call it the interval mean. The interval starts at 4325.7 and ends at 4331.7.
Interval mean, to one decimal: 12.7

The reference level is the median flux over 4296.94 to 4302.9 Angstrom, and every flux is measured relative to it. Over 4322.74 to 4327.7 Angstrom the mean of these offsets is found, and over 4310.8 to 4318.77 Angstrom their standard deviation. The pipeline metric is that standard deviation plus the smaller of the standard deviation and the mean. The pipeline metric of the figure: -0.4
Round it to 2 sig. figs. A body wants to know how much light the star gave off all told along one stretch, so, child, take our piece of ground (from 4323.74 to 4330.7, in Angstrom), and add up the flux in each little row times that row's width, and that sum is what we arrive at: 91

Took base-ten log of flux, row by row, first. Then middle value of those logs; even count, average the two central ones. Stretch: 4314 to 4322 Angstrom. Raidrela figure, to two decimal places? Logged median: 1.09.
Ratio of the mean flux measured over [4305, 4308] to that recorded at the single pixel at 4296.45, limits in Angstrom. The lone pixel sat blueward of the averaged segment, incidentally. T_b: 0.99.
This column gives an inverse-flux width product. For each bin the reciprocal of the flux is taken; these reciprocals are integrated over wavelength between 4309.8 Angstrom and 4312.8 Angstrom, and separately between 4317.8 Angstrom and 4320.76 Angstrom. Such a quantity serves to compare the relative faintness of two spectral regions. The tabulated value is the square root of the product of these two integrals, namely 0.242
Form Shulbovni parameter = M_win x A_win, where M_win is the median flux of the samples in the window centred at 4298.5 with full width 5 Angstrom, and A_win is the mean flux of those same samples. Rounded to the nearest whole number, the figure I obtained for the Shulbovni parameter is 158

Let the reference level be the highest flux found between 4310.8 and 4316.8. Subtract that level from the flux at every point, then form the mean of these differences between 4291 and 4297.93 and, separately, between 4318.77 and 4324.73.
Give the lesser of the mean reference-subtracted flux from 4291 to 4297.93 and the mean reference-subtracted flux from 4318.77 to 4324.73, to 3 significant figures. -2.34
